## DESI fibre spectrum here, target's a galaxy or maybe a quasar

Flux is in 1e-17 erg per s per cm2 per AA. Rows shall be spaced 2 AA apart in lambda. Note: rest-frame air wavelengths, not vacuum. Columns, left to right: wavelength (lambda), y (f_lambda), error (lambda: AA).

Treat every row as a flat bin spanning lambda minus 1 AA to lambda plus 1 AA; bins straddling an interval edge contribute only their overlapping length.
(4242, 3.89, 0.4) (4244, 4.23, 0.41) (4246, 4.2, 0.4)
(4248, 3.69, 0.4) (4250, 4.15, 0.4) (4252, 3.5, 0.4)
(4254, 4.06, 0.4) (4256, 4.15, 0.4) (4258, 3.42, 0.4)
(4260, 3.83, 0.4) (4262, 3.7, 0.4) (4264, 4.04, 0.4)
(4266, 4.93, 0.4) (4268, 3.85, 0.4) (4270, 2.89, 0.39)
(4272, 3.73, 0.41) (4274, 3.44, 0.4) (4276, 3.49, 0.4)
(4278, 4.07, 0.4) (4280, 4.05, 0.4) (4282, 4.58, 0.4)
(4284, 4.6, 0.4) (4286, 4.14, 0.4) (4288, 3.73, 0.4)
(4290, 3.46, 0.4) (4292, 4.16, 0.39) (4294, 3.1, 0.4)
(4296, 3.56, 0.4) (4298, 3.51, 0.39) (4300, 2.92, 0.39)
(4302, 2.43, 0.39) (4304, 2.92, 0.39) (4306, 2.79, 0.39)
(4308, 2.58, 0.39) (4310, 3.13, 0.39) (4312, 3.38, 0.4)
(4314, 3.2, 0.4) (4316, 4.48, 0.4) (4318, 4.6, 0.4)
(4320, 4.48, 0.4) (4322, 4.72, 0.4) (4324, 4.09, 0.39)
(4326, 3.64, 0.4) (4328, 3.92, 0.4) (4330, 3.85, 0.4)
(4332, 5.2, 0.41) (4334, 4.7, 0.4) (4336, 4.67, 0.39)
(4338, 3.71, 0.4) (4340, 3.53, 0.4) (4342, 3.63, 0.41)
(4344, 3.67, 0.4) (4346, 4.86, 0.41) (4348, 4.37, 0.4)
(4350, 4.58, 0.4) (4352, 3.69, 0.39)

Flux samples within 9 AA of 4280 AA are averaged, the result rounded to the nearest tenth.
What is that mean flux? 4.0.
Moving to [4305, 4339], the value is 3.9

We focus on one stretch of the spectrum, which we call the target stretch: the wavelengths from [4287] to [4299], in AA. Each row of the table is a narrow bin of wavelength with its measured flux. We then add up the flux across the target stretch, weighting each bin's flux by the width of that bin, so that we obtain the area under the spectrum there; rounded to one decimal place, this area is 43.0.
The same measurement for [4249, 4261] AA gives 46.2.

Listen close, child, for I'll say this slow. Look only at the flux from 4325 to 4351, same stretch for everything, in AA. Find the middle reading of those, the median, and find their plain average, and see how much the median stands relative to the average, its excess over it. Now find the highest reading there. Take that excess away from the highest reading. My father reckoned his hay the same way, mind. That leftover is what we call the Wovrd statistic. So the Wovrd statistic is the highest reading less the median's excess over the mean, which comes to 5.46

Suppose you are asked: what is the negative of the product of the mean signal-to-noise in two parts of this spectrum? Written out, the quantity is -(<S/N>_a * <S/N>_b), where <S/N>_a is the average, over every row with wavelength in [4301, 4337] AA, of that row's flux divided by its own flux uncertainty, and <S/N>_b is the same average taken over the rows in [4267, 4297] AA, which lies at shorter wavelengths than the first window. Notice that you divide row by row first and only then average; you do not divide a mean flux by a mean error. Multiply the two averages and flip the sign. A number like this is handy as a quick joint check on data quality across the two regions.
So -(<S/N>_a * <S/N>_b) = -91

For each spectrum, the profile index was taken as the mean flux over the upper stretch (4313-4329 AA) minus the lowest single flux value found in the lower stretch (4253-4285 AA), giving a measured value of 1.25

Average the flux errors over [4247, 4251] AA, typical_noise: 0.400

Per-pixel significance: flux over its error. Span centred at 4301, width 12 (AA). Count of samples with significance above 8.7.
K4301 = 2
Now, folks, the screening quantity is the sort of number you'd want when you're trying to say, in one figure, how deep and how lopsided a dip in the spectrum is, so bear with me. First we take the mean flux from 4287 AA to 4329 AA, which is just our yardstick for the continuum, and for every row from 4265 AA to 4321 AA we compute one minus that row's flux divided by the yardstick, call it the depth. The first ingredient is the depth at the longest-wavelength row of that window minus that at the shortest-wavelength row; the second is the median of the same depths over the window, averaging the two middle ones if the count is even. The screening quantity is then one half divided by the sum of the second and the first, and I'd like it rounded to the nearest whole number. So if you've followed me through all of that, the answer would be 4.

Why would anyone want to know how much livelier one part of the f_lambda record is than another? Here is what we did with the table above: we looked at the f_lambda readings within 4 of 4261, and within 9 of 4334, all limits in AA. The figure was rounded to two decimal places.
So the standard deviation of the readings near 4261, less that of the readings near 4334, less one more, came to -1.34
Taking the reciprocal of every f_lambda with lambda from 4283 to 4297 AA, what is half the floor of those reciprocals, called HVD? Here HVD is 0.109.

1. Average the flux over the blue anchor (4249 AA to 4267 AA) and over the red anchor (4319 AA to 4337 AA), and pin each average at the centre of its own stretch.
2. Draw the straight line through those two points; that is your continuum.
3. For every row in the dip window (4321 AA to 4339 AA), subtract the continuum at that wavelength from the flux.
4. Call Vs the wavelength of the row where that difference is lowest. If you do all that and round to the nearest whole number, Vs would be 4326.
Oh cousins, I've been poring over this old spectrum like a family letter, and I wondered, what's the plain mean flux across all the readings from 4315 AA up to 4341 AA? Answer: 4.3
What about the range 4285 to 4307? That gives 3.3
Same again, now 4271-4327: 3.7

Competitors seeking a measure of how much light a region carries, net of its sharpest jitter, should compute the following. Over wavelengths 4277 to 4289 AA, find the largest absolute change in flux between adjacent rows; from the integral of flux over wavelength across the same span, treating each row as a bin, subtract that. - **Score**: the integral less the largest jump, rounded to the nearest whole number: 50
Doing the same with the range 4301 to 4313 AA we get 34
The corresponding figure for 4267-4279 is 42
